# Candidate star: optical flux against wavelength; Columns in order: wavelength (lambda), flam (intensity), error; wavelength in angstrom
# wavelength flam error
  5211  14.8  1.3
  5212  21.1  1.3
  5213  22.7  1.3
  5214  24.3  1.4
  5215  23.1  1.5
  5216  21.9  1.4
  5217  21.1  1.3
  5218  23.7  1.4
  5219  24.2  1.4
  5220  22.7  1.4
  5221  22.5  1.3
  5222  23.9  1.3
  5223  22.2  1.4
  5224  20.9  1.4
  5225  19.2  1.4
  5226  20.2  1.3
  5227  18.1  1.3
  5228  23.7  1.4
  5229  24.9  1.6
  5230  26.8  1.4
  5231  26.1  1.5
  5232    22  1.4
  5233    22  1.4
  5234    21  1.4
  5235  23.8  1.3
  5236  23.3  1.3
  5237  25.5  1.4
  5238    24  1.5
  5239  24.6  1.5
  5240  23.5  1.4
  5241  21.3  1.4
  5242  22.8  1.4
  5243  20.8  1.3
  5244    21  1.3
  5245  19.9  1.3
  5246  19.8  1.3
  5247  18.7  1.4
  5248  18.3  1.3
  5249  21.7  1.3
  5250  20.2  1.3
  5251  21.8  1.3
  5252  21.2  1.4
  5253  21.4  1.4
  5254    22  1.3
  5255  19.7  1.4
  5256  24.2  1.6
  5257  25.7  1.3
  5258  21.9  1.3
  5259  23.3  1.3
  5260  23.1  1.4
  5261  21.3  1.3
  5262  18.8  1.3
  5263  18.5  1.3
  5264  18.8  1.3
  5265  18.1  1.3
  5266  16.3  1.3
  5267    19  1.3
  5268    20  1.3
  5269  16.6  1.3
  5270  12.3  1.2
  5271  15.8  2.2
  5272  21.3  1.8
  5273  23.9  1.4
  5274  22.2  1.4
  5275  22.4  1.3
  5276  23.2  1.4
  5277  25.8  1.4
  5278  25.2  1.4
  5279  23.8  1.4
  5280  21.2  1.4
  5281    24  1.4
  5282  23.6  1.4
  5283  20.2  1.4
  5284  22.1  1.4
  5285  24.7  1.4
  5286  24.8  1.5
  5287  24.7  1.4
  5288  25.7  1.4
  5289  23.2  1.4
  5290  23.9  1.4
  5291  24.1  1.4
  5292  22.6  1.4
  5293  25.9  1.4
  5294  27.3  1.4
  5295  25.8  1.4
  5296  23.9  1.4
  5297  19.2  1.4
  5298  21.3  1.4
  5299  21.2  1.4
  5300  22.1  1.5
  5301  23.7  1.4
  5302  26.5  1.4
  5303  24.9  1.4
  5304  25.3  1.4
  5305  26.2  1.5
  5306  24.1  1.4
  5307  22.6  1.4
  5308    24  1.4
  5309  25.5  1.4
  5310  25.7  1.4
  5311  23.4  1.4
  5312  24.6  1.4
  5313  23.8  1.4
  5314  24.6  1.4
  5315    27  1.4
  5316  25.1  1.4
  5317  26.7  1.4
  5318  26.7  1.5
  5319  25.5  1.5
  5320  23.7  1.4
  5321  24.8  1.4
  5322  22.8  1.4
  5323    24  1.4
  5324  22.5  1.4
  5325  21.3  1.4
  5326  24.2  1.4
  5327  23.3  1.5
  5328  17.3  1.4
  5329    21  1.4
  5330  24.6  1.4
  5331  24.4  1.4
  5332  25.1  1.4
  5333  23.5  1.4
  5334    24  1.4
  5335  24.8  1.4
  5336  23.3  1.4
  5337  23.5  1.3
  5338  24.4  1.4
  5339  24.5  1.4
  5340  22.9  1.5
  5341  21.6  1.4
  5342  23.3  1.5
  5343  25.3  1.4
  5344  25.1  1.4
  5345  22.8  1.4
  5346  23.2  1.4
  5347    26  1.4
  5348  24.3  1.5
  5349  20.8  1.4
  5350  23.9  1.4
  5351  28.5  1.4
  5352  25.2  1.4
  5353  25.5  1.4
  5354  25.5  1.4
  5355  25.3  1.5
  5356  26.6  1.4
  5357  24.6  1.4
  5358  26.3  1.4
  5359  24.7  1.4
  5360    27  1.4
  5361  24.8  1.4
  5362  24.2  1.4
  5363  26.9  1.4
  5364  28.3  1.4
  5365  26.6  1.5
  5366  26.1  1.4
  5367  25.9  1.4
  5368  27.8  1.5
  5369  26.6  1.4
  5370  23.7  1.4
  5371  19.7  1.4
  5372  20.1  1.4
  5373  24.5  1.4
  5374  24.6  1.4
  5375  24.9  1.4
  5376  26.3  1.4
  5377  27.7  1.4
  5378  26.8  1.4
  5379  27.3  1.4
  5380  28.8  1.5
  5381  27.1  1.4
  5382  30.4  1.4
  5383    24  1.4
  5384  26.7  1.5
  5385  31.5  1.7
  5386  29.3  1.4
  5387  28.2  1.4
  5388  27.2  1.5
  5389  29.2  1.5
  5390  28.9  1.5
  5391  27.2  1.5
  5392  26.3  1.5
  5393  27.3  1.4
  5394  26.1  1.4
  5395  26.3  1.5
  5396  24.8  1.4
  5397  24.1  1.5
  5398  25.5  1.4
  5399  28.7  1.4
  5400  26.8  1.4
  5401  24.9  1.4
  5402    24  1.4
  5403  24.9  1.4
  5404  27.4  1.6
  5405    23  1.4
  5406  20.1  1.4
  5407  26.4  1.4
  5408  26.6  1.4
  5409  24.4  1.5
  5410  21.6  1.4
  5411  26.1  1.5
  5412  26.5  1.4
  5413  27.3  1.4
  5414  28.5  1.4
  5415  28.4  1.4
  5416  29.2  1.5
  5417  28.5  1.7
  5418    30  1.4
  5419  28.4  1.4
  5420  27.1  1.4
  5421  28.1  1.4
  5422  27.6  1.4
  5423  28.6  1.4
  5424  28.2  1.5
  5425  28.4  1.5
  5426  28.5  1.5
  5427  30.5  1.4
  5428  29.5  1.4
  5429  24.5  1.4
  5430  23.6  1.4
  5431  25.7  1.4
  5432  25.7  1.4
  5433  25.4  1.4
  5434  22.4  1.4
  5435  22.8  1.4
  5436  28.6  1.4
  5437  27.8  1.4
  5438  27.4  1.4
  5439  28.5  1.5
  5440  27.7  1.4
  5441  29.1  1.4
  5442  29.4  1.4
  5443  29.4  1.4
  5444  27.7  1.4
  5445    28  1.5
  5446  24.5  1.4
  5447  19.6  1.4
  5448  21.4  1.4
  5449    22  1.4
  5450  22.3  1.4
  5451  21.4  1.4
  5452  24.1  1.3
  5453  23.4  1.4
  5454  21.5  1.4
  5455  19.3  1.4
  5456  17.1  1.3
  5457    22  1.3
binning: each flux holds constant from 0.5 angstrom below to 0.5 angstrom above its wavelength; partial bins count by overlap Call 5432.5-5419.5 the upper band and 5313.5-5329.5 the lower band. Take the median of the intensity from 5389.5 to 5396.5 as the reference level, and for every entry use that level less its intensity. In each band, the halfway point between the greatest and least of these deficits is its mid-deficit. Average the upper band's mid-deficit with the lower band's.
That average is 1.70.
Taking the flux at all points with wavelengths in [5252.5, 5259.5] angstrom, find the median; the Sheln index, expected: 22.0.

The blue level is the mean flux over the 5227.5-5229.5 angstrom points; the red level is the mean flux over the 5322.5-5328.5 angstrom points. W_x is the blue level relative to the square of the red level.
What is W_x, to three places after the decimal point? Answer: 0.050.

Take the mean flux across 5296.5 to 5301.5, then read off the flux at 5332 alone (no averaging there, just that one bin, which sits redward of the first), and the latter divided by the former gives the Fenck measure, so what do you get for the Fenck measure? 1.17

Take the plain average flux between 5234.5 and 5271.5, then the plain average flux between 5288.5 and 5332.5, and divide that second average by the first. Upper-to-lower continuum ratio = 1.15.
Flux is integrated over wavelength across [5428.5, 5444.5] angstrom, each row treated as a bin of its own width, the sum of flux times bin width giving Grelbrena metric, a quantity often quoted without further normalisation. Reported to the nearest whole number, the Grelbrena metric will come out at 426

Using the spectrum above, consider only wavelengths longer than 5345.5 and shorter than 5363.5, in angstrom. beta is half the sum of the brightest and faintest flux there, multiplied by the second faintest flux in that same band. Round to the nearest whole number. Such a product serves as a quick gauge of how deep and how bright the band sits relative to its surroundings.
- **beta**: 572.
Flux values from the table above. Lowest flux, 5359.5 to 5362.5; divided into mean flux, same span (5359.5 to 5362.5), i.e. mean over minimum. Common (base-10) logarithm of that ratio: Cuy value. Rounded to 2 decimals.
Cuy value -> 0.02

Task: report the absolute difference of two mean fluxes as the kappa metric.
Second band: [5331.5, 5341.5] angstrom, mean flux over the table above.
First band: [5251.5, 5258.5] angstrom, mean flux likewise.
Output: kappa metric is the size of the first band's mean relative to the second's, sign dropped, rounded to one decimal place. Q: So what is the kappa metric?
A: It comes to 1.5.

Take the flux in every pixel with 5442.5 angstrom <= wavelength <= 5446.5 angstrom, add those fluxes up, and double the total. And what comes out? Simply 219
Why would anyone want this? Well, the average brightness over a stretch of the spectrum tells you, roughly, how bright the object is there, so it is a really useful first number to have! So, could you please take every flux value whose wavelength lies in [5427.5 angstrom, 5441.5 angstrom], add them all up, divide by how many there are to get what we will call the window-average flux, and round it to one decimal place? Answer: 26.3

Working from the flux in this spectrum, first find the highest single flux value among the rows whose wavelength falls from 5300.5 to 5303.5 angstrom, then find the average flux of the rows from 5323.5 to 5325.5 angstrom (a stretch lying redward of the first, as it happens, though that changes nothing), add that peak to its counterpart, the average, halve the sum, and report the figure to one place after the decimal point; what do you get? 24.2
